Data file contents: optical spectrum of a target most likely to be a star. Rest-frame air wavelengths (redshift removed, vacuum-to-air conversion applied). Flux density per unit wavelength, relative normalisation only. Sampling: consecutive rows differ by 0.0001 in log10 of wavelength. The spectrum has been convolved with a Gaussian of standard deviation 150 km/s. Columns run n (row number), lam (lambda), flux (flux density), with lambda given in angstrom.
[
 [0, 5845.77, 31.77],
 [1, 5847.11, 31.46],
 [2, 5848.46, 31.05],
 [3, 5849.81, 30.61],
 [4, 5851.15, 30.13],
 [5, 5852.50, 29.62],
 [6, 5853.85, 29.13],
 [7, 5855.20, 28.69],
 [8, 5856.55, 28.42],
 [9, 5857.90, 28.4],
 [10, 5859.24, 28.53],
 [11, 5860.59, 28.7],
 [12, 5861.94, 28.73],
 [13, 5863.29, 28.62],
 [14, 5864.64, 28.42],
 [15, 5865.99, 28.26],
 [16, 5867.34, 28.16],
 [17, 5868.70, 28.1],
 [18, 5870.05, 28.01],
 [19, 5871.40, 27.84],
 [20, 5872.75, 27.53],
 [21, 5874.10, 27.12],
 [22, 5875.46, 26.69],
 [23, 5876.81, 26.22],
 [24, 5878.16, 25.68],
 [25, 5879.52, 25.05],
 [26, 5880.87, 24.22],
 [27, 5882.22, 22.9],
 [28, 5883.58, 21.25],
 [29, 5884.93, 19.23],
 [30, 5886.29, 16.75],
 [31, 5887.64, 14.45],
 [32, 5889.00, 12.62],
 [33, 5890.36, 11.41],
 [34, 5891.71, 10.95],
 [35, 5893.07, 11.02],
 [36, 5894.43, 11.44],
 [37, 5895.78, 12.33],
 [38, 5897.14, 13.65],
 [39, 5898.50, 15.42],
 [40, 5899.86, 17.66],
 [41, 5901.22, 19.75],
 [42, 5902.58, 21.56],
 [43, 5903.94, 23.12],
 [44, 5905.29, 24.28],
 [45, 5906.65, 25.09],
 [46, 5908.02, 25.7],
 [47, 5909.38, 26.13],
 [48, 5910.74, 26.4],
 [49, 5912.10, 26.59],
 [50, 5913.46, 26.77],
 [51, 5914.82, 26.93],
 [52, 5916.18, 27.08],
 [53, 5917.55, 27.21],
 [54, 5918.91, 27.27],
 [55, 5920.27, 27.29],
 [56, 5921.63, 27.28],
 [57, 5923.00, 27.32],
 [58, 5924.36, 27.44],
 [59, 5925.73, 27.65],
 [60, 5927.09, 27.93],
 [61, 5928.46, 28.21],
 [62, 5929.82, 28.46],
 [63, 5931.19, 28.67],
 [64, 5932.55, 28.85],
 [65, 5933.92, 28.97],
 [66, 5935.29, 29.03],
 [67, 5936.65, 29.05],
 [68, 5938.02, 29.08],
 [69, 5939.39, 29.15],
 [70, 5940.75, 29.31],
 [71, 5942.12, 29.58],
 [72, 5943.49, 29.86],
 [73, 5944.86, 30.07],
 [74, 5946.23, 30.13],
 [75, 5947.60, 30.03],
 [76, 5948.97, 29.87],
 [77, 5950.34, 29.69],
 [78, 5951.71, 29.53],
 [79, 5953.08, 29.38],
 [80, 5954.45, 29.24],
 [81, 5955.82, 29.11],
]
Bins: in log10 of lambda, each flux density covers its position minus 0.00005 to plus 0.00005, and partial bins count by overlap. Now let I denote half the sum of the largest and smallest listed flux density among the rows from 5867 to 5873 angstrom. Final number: 27.8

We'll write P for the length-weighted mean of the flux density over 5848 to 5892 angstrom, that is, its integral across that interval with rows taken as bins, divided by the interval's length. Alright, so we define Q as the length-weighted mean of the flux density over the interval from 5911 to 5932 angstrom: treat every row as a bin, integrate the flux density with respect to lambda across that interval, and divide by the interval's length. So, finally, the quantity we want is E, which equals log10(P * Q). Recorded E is 2.84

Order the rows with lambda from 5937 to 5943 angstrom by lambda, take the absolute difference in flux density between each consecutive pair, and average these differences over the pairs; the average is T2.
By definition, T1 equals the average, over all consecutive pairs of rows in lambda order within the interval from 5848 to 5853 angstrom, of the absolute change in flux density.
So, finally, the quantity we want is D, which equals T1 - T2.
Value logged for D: 0.31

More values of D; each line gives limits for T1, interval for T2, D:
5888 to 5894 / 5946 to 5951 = 0.43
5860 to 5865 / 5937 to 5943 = -0.05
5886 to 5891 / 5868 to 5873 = 1.59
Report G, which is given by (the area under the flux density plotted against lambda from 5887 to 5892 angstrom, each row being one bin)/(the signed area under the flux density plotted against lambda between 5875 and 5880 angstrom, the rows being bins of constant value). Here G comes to 0.48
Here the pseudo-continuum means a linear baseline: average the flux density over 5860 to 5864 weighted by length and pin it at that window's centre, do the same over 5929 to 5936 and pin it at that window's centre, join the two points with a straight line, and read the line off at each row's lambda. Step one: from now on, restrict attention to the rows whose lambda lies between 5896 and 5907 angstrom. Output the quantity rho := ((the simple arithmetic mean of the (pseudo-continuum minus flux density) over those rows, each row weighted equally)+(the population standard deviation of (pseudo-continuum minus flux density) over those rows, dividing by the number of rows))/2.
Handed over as 6.3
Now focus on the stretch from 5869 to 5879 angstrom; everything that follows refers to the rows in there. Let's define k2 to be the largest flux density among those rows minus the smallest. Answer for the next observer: 2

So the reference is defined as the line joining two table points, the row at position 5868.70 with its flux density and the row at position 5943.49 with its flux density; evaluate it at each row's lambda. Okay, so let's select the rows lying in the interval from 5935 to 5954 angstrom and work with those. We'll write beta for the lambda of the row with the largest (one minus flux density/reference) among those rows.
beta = 5953.08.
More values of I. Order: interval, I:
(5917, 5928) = 27.6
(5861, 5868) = 28.4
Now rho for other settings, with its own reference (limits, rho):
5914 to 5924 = 0.9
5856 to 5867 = 0.2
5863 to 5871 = 0.3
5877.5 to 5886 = 4.0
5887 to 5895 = 9.0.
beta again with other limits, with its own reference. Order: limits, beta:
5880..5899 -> 5891.71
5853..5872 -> 5871.40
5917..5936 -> 5921.63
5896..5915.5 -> 5897.14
